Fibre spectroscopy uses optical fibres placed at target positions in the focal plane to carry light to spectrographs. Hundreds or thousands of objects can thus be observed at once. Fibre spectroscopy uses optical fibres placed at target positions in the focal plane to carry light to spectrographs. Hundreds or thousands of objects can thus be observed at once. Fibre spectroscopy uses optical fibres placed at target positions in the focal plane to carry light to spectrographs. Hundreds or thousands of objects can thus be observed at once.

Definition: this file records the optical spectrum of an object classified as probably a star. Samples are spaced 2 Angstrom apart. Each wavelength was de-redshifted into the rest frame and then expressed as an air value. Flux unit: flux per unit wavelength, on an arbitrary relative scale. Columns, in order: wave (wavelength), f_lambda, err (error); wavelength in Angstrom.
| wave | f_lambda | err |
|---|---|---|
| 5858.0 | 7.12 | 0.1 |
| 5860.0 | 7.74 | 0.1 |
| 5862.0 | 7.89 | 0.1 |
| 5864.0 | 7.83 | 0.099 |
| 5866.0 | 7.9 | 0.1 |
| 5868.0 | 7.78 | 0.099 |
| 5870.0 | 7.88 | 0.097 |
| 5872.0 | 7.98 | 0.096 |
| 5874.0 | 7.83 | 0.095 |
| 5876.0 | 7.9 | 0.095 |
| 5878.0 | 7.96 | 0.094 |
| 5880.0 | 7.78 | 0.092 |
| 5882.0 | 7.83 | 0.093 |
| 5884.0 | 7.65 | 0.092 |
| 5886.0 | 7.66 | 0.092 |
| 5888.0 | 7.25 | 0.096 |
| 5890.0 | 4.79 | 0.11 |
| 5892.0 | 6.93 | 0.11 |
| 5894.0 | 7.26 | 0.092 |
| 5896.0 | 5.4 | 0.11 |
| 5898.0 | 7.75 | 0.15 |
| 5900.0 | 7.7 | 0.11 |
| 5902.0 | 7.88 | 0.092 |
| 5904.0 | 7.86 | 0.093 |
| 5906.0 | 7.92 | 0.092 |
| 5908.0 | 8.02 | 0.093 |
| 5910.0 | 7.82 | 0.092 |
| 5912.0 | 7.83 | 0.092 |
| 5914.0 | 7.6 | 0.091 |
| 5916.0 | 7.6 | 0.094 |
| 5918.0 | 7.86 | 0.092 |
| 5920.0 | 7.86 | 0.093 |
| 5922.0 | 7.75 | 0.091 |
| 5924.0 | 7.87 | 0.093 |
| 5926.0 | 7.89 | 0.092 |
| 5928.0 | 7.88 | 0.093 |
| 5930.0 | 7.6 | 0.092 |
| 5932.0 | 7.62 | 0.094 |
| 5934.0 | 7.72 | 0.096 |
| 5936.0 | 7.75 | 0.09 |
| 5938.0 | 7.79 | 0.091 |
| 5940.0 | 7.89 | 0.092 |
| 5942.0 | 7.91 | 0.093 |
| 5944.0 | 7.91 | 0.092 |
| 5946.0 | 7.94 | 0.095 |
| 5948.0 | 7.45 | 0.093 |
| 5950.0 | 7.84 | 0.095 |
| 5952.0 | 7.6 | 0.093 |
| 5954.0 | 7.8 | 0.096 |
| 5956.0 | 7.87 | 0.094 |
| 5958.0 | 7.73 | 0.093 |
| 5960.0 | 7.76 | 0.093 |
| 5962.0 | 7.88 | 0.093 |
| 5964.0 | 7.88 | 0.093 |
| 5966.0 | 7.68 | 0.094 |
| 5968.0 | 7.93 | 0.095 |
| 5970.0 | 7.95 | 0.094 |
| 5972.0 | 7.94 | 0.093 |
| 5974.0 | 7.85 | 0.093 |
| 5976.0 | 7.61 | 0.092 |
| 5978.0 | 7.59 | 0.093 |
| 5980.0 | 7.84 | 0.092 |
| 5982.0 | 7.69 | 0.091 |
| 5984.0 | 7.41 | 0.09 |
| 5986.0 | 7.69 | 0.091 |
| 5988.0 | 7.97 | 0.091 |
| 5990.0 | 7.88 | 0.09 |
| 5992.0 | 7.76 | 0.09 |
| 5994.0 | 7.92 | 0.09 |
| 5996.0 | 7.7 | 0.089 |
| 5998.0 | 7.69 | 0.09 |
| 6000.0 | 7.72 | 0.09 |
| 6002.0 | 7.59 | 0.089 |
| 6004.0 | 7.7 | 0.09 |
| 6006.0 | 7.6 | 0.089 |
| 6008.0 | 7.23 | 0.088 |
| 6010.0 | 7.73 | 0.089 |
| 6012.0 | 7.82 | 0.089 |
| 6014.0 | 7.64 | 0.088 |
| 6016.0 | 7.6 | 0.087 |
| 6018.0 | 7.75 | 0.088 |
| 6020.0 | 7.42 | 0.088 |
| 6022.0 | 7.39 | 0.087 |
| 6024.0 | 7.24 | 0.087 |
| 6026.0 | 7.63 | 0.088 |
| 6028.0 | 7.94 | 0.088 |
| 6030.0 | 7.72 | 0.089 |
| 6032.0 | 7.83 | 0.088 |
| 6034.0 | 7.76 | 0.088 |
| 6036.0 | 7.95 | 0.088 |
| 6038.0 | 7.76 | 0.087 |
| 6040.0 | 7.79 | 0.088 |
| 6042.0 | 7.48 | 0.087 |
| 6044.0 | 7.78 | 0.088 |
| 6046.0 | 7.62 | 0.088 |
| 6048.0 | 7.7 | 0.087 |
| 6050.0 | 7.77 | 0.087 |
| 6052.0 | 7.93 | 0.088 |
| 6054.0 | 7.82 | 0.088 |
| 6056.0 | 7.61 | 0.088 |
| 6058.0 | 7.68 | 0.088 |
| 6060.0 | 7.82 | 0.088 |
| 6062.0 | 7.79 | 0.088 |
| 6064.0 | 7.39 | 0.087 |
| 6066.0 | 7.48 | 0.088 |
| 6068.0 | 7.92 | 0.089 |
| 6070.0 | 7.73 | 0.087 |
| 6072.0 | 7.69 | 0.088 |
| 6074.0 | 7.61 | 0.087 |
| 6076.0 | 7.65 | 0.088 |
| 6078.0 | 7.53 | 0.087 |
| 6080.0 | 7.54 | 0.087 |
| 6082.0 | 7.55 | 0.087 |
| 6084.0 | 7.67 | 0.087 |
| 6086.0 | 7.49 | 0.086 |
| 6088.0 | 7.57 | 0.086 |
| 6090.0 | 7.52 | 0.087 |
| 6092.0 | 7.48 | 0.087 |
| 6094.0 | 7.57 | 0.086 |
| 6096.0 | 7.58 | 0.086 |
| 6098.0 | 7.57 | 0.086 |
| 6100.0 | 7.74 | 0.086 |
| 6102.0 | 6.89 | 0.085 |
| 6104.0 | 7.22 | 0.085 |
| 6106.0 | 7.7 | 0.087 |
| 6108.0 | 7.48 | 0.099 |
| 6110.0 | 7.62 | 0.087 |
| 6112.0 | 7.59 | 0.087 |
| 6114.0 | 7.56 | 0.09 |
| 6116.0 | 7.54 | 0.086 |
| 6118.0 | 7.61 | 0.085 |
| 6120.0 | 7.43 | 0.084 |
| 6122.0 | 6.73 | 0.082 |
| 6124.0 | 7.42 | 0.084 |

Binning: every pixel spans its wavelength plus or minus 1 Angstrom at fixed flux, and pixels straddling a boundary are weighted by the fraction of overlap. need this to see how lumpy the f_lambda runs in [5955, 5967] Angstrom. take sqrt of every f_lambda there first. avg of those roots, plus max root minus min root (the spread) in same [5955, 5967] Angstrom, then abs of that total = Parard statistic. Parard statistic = 2.83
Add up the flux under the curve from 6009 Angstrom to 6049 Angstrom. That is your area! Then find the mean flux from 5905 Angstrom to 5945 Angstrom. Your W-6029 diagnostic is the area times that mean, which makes 2397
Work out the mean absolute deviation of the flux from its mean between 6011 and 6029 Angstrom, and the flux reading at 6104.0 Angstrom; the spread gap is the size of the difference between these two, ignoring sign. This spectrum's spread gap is 7.1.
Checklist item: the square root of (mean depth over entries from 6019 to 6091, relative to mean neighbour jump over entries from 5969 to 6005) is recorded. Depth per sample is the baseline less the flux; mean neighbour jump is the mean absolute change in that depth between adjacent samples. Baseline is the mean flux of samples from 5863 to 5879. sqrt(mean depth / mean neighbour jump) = 1.24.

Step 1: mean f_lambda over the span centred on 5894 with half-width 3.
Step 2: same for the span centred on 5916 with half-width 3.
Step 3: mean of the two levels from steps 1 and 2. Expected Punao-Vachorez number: 7.11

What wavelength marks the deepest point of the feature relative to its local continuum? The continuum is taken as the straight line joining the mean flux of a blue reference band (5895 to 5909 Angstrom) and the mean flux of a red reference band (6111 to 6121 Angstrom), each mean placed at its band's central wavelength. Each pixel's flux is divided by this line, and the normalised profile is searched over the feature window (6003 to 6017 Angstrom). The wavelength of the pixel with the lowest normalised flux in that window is 6008.0 Angstrom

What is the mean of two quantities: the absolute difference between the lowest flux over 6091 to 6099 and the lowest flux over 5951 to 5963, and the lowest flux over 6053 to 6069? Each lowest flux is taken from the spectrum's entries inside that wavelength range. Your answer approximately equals 3.8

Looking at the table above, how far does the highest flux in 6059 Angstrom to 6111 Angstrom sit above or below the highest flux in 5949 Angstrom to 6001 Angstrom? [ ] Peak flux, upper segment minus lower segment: -0.050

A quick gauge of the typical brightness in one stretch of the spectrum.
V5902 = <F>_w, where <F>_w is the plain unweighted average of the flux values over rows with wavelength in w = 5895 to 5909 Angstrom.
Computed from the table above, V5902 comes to 7.50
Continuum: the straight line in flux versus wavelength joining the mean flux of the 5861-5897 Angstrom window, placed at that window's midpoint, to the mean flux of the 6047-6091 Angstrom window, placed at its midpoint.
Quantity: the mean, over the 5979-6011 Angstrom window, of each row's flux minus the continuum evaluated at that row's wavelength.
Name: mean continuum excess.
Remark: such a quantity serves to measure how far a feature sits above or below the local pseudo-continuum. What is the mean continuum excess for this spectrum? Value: 0.13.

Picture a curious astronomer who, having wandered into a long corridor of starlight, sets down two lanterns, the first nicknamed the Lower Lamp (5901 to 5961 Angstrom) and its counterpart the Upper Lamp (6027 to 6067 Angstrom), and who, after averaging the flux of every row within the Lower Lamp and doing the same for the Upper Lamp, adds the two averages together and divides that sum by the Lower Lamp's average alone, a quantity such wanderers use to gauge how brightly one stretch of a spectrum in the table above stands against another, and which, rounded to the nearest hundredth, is 1.99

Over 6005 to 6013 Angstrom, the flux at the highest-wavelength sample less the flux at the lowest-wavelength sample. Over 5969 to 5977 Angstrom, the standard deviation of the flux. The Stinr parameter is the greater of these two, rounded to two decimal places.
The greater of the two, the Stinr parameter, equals 0.22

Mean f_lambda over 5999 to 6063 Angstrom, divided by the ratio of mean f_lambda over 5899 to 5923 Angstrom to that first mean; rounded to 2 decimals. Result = 7.56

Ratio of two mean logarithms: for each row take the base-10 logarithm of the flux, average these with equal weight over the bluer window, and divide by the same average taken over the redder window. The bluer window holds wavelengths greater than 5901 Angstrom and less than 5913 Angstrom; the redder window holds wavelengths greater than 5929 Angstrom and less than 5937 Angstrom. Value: 1.01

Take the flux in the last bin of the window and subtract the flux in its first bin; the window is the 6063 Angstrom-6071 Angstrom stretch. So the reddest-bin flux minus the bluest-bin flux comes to 0.34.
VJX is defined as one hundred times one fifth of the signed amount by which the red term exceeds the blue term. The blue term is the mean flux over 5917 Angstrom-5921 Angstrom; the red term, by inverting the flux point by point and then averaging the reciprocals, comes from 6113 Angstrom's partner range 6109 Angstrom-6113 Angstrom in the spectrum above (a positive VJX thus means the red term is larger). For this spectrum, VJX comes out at -155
